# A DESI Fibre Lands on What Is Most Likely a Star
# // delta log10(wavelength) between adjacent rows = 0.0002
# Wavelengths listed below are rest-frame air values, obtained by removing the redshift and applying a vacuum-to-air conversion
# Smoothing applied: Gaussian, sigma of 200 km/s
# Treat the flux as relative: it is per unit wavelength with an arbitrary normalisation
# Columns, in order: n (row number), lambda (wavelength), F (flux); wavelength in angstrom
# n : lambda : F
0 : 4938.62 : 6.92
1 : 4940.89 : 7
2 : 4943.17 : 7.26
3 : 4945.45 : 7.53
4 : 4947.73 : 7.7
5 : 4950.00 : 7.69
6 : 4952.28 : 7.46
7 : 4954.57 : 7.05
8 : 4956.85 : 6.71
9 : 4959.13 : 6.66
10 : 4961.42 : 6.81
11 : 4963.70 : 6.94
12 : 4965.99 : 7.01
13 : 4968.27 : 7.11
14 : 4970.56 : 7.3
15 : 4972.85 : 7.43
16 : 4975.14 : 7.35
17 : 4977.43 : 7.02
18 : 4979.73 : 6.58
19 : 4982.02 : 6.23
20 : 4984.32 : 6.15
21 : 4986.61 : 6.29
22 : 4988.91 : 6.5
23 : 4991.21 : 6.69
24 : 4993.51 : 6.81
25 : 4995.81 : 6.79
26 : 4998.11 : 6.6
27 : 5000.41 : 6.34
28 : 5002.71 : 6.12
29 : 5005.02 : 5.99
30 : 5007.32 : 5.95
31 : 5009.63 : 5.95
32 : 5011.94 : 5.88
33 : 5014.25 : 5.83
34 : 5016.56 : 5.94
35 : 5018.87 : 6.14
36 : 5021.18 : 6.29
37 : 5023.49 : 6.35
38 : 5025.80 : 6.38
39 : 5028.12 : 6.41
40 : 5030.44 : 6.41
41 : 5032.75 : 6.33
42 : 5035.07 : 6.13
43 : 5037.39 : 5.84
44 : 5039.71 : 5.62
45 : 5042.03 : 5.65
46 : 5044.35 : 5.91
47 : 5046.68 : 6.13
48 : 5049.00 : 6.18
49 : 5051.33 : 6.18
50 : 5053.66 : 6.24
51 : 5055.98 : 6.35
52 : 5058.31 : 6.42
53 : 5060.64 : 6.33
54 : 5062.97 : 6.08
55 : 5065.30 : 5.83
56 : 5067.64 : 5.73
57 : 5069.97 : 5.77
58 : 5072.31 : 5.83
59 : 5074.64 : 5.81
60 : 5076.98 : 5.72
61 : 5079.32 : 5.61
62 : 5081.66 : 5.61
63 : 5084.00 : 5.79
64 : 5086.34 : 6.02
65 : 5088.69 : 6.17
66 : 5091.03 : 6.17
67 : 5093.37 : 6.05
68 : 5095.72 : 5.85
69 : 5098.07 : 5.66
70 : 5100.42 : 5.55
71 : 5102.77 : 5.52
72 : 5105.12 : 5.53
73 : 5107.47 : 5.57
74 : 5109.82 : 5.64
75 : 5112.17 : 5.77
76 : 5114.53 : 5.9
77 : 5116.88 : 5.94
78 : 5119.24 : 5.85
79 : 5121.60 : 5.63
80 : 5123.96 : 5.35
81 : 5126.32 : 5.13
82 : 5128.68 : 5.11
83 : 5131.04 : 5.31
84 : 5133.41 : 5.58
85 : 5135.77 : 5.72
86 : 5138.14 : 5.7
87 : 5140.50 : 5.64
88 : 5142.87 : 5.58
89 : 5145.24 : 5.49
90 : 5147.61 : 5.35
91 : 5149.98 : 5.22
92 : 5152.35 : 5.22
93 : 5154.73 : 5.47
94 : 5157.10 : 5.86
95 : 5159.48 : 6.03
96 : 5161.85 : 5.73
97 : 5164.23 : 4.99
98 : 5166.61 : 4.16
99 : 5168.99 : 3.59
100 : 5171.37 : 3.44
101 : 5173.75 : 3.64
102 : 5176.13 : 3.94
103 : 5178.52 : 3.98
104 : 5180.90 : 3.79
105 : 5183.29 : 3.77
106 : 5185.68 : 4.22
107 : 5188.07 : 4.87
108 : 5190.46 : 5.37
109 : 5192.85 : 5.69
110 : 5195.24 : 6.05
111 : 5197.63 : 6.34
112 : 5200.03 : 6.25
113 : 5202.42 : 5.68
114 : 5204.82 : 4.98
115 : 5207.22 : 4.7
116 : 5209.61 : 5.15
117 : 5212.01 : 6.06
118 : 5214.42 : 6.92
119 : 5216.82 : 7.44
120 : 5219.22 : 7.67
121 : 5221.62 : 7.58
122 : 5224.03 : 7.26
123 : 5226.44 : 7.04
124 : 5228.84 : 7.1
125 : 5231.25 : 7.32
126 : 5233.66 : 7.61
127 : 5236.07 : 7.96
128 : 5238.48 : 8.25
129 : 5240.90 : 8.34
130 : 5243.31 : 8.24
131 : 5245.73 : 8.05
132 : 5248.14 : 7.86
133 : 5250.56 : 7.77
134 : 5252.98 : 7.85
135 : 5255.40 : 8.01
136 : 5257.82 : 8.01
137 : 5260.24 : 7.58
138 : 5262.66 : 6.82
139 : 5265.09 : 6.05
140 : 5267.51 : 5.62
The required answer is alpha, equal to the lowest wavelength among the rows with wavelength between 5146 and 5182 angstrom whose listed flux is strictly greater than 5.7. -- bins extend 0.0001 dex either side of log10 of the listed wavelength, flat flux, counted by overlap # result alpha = 5157.10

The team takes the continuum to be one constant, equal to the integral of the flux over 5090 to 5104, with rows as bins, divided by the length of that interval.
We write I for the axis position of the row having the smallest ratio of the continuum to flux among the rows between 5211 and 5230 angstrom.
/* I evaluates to 5219.22 angstrom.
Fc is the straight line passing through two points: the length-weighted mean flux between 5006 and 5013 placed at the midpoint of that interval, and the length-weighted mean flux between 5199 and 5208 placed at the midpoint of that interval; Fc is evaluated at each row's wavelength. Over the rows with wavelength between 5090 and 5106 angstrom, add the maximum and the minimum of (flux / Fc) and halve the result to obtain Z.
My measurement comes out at 1.03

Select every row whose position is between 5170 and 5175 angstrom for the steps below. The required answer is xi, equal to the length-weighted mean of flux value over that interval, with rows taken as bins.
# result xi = 3.6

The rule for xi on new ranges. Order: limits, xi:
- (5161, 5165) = 5.4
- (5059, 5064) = 6.2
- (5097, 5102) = 5.6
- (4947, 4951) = 7.7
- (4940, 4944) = 7.1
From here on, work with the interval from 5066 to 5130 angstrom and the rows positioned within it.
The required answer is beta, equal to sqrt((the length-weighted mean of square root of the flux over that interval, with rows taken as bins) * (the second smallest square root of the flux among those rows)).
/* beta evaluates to 2.33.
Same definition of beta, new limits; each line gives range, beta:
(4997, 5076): 2.42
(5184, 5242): 2.34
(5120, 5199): 2.06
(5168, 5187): 1.92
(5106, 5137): 2.31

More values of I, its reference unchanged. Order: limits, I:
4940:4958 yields 4947.73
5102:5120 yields 5116.88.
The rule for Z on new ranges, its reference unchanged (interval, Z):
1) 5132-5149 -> 0.99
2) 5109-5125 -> 1.00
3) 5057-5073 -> 1.05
